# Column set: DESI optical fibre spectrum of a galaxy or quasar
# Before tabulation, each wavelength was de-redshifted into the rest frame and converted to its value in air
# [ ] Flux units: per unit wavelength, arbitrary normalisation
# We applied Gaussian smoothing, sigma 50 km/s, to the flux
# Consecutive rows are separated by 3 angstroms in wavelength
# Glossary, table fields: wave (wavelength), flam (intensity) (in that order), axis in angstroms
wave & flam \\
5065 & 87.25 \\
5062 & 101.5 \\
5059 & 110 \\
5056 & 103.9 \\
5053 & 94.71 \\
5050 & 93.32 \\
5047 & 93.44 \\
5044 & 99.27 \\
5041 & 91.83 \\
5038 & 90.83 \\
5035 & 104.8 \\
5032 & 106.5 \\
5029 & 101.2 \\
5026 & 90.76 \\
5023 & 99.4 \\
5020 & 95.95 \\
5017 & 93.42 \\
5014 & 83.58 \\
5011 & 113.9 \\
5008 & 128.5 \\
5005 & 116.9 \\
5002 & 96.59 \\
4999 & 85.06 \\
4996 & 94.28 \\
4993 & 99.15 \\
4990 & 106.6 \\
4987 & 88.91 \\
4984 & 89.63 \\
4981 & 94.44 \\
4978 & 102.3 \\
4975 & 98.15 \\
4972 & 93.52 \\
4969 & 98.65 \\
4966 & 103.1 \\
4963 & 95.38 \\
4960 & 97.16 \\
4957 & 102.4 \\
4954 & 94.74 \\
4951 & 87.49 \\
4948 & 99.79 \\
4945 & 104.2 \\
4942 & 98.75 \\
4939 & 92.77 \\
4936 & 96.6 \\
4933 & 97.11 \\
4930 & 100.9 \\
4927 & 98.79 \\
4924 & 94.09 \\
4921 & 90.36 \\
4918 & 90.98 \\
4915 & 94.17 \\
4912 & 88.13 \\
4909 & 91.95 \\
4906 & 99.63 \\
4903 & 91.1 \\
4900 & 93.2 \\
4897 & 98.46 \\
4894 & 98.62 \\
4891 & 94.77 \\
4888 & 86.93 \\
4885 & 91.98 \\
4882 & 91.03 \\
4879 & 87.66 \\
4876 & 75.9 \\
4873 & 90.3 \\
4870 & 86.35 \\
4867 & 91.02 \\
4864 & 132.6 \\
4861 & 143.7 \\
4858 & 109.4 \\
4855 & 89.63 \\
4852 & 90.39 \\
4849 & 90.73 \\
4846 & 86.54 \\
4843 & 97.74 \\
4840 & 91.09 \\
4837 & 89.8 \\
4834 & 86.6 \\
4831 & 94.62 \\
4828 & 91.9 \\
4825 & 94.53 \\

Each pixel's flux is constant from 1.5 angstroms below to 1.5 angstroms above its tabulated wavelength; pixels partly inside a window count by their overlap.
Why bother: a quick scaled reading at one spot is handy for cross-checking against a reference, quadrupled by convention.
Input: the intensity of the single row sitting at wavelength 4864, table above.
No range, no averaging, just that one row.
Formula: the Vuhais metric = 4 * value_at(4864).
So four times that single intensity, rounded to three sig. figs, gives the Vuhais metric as 530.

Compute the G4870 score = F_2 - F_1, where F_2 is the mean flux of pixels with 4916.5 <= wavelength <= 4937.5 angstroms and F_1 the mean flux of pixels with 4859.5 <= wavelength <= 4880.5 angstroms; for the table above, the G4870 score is -6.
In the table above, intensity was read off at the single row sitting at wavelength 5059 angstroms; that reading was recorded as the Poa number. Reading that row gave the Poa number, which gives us 110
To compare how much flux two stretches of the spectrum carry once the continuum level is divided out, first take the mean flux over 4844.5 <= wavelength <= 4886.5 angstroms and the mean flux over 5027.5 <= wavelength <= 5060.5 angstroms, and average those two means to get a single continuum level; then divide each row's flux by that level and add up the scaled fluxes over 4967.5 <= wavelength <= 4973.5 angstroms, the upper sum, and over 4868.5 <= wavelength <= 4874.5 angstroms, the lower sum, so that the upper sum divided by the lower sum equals 1.09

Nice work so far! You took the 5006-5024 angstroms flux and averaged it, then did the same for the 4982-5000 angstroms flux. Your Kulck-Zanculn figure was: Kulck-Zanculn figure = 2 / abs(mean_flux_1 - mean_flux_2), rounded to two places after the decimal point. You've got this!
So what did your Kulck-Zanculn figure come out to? 0.23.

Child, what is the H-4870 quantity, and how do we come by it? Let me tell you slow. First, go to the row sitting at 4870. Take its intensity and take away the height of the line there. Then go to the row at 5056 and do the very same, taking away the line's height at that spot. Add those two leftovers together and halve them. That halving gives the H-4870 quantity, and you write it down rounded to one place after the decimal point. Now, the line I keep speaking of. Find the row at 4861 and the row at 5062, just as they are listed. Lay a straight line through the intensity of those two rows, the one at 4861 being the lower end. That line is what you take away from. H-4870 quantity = -27.2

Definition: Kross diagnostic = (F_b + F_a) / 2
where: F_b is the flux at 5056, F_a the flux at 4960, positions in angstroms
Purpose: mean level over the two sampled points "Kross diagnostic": 101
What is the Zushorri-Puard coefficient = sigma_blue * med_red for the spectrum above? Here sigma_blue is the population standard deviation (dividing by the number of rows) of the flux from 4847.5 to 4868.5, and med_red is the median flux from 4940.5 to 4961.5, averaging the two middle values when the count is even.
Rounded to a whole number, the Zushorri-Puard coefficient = 2080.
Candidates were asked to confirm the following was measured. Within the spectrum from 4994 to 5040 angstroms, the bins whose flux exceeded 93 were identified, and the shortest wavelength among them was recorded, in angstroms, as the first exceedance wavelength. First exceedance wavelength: 4996 angstroms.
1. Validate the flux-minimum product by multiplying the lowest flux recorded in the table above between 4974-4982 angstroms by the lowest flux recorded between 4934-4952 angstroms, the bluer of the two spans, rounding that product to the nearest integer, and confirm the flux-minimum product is 8263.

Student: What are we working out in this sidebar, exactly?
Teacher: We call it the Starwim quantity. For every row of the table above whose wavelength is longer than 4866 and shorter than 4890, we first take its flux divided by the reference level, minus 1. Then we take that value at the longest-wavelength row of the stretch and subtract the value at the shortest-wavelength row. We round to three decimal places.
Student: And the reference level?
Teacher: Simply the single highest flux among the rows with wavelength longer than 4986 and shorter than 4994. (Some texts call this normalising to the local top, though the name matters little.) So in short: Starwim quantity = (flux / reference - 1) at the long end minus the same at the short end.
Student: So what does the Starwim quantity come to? -0.038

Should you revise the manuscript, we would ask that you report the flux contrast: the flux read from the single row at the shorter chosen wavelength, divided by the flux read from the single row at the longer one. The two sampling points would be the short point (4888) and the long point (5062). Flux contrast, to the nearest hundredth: 0.86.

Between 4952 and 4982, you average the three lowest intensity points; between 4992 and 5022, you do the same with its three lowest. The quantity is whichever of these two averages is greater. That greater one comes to 94.2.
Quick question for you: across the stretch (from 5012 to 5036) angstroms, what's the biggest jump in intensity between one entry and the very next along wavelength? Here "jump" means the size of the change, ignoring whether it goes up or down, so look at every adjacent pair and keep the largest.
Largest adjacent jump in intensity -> 10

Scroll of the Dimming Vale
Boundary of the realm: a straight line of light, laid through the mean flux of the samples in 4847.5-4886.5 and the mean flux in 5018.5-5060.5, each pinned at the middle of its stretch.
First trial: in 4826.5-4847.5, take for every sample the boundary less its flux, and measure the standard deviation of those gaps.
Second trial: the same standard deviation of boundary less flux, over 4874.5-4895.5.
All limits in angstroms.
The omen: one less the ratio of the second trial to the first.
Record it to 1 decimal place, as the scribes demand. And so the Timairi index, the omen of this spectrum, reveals -0.8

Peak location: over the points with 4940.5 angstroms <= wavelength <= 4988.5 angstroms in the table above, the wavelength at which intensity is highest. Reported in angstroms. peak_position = 4945 angstroms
